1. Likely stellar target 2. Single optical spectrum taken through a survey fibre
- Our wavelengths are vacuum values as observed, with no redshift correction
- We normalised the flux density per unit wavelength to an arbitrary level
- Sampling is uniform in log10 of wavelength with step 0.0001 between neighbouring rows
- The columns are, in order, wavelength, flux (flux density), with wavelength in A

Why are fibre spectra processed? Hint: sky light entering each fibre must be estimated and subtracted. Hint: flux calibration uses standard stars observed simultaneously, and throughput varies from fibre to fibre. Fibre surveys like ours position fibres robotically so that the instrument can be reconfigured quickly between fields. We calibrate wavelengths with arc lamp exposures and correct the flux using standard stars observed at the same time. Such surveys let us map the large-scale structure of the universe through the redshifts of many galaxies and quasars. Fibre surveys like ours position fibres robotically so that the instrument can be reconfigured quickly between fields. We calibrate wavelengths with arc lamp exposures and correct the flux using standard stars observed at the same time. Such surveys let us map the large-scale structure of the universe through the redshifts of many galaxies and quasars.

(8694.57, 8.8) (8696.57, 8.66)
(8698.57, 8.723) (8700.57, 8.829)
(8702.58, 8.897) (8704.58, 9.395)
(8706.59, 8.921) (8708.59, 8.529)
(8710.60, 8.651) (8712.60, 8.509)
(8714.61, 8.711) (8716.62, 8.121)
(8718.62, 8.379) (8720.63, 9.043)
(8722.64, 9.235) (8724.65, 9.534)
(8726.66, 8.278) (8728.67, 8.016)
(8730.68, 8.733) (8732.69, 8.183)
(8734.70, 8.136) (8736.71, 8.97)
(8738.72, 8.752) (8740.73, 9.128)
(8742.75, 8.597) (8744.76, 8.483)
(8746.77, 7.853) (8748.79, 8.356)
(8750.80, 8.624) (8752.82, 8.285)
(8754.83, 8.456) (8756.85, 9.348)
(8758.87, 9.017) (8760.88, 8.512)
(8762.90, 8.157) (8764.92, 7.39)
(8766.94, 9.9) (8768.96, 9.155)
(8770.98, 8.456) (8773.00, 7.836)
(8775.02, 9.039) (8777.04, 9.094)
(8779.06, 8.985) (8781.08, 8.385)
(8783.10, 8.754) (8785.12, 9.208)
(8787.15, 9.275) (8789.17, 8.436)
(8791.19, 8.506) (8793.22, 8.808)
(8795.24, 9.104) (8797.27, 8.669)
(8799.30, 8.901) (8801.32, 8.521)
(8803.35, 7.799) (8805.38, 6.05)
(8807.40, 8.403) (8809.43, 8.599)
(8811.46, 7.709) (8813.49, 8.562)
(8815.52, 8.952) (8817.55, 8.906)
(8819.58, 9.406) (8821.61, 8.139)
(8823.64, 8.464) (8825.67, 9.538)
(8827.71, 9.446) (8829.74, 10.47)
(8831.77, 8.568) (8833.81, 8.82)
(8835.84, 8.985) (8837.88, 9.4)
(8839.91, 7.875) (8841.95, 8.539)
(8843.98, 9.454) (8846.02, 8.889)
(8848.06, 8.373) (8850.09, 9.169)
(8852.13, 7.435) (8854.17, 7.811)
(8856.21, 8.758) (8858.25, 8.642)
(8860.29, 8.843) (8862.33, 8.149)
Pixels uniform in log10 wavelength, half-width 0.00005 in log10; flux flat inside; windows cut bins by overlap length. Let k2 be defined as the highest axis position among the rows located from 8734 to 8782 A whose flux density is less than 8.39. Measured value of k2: 8781.08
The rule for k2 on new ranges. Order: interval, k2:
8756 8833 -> 8821.61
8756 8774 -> 8773.00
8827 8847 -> 8839.91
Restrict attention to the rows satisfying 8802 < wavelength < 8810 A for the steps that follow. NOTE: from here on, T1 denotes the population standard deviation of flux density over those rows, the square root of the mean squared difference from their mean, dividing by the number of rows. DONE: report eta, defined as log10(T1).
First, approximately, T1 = 1.00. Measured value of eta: 0.00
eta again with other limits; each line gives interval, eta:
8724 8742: -0.31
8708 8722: -0.58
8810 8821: -0.25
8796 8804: -0.39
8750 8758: -0.39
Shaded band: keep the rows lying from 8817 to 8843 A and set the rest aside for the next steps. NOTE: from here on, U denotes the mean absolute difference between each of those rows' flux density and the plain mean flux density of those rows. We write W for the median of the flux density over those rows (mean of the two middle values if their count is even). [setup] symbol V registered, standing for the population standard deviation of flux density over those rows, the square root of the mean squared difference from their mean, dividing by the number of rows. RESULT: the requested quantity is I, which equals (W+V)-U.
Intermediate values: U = 0.53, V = 0.66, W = 8.91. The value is 9.0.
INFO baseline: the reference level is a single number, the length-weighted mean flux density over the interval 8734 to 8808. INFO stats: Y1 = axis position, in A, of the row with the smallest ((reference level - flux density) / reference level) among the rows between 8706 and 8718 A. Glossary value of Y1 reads 8706.59 A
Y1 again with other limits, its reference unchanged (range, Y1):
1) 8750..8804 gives 8766.94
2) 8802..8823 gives 8819.58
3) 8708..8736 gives 8724.65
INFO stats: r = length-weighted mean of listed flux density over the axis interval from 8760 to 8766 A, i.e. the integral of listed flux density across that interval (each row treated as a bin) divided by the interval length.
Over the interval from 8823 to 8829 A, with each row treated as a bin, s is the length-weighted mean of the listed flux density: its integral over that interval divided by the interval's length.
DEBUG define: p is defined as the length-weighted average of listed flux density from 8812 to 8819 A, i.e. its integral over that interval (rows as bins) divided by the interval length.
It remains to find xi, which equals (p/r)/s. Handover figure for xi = 0.118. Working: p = 8.77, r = 8.0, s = 9.2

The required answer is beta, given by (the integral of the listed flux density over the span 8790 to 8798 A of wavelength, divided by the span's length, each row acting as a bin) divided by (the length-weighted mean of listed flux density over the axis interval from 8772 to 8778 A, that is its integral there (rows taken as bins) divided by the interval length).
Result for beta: 1.01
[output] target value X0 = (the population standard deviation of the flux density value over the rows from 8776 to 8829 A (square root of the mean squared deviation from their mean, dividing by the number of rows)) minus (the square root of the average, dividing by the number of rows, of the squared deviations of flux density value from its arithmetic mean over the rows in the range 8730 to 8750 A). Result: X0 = 0.3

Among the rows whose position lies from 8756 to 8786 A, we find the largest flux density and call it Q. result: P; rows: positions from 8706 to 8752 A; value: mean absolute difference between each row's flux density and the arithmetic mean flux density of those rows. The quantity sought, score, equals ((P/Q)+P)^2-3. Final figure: -2.9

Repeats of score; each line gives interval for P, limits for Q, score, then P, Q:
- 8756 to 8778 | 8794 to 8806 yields -2.6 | 0.6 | 9.104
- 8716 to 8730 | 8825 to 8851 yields -2.7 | 0.5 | 10.47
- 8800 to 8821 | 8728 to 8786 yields -2.5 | 0.7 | 9.9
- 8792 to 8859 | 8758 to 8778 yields -2.7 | 0.5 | 9.9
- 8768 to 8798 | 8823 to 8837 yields -2.9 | 0.3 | 10.47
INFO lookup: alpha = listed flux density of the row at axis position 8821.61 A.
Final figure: 8.139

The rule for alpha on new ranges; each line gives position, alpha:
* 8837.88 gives 9.4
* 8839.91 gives 7.875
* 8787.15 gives 9.275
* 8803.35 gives 7.799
